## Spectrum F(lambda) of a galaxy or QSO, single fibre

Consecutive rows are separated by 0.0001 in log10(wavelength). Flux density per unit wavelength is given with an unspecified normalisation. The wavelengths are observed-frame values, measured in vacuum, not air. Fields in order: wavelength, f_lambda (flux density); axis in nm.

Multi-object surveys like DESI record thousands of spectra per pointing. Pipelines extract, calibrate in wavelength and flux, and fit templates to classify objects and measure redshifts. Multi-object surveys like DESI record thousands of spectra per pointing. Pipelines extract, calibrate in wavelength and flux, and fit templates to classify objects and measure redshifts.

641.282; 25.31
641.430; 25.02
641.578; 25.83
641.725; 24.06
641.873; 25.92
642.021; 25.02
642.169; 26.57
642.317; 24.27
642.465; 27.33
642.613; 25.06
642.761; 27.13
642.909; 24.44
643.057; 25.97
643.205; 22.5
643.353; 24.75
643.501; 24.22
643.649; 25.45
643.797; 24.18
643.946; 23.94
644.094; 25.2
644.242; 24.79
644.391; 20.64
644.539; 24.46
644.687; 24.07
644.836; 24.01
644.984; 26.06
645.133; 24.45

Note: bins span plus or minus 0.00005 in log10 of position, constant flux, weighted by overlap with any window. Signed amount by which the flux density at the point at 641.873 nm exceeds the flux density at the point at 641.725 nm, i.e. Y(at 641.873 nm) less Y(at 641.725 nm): 1.9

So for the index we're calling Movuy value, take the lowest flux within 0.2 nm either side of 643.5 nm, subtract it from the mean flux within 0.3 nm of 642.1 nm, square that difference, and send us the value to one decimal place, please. 1.5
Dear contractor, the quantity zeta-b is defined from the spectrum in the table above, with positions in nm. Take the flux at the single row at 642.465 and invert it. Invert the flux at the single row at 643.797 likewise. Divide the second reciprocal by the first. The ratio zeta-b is 1.13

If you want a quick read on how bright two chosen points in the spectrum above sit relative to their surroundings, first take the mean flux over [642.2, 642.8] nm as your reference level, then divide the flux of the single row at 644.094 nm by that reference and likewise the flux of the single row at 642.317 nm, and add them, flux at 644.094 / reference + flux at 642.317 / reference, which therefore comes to 1.91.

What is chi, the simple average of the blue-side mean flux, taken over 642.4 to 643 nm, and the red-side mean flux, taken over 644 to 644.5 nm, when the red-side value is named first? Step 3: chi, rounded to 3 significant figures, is 24.8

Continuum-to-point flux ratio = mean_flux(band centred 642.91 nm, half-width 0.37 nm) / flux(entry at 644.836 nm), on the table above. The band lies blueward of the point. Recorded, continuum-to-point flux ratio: 1.042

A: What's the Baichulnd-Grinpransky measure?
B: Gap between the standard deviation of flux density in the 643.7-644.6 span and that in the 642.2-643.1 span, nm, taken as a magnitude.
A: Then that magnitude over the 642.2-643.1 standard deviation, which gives 0.24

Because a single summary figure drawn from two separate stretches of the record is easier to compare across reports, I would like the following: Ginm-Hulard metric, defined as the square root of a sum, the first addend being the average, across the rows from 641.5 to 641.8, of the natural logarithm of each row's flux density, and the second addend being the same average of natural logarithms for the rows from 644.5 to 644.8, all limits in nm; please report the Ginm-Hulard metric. 2.53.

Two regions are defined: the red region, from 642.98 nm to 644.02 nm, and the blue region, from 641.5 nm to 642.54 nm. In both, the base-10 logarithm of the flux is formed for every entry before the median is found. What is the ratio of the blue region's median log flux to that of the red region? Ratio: 1.020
